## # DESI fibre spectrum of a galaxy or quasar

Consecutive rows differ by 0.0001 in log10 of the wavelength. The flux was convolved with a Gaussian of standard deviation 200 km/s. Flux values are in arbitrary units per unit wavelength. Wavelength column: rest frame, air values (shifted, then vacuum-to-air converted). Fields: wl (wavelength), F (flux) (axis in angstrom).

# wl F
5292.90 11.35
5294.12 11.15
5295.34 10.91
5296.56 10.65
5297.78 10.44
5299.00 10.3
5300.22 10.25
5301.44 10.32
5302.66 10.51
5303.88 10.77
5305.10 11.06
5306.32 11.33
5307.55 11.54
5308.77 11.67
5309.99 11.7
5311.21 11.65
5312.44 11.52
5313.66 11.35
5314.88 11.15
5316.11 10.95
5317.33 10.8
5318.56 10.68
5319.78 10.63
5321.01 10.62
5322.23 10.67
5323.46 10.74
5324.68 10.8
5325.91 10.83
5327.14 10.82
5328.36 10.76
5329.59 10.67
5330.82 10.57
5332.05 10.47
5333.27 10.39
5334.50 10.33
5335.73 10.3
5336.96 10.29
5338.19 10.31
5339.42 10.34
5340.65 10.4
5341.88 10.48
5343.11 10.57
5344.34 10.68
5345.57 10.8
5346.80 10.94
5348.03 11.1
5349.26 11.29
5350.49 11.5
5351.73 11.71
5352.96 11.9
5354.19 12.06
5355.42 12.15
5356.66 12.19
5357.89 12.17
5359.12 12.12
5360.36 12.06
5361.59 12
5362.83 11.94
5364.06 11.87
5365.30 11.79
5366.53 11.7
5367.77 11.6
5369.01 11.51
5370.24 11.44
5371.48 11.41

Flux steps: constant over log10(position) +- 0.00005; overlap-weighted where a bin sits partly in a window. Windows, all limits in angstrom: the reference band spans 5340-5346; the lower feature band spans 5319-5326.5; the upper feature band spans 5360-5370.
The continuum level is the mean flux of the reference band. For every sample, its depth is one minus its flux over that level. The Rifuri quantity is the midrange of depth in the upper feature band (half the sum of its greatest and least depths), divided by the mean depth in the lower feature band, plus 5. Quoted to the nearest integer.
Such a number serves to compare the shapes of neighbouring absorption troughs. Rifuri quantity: 14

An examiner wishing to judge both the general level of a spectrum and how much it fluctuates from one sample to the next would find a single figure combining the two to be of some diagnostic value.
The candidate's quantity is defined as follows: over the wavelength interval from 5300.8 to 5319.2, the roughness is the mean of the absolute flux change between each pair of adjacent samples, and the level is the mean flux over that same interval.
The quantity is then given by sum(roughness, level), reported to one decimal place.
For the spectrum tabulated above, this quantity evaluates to 11.3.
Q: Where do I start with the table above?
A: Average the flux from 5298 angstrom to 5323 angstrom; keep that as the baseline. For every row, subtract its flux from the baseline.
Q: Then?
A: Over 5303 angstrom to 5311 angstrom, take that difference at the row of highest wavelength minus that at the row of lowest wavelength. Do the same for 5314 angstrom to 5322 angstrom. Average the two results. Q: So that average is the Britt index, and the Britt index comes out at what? -0.2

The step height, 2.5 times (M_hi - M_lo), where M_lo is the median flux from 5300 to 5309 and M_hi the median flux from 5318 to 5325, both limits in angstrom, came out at -0.6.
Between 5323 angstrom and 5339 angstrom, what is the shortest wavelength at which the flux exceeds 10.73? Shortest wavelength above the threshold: 5323.46 angstrom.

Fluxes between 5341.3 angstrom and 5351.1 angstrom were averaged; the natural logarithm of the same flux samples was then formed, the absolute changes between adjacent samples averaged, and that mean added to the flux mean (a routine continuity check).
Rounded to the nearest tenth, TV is 10.9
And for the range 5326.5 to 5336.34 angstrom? 10.5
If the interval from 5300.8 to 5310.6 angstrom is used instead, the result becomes 11.1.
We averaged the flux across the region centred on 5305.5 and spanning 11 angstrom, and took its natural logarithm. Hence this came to 2.40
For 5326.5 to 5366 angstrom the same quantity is 2.41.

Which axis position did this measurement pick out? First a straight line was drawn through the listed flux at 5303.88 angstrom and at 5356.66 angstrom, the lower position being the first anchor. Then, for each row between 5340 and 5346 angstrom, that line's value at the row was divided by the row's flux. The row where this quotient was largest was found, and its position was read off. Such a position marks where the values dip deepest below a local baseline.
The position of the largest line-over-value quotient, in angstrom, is 5340.65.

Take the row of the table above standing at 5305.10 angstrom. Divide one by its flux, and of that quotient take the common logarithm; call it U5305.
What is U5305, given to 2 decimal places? -1.04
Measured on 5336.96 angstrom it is -1.01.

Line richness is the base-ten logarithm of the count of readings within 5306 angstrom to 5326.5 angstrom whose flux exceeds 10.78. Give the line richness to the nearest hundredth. 1.08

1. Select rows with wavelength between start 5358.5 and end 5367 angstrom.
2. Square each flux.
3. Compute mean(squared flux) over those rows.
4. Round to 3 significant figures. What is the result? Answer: 142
